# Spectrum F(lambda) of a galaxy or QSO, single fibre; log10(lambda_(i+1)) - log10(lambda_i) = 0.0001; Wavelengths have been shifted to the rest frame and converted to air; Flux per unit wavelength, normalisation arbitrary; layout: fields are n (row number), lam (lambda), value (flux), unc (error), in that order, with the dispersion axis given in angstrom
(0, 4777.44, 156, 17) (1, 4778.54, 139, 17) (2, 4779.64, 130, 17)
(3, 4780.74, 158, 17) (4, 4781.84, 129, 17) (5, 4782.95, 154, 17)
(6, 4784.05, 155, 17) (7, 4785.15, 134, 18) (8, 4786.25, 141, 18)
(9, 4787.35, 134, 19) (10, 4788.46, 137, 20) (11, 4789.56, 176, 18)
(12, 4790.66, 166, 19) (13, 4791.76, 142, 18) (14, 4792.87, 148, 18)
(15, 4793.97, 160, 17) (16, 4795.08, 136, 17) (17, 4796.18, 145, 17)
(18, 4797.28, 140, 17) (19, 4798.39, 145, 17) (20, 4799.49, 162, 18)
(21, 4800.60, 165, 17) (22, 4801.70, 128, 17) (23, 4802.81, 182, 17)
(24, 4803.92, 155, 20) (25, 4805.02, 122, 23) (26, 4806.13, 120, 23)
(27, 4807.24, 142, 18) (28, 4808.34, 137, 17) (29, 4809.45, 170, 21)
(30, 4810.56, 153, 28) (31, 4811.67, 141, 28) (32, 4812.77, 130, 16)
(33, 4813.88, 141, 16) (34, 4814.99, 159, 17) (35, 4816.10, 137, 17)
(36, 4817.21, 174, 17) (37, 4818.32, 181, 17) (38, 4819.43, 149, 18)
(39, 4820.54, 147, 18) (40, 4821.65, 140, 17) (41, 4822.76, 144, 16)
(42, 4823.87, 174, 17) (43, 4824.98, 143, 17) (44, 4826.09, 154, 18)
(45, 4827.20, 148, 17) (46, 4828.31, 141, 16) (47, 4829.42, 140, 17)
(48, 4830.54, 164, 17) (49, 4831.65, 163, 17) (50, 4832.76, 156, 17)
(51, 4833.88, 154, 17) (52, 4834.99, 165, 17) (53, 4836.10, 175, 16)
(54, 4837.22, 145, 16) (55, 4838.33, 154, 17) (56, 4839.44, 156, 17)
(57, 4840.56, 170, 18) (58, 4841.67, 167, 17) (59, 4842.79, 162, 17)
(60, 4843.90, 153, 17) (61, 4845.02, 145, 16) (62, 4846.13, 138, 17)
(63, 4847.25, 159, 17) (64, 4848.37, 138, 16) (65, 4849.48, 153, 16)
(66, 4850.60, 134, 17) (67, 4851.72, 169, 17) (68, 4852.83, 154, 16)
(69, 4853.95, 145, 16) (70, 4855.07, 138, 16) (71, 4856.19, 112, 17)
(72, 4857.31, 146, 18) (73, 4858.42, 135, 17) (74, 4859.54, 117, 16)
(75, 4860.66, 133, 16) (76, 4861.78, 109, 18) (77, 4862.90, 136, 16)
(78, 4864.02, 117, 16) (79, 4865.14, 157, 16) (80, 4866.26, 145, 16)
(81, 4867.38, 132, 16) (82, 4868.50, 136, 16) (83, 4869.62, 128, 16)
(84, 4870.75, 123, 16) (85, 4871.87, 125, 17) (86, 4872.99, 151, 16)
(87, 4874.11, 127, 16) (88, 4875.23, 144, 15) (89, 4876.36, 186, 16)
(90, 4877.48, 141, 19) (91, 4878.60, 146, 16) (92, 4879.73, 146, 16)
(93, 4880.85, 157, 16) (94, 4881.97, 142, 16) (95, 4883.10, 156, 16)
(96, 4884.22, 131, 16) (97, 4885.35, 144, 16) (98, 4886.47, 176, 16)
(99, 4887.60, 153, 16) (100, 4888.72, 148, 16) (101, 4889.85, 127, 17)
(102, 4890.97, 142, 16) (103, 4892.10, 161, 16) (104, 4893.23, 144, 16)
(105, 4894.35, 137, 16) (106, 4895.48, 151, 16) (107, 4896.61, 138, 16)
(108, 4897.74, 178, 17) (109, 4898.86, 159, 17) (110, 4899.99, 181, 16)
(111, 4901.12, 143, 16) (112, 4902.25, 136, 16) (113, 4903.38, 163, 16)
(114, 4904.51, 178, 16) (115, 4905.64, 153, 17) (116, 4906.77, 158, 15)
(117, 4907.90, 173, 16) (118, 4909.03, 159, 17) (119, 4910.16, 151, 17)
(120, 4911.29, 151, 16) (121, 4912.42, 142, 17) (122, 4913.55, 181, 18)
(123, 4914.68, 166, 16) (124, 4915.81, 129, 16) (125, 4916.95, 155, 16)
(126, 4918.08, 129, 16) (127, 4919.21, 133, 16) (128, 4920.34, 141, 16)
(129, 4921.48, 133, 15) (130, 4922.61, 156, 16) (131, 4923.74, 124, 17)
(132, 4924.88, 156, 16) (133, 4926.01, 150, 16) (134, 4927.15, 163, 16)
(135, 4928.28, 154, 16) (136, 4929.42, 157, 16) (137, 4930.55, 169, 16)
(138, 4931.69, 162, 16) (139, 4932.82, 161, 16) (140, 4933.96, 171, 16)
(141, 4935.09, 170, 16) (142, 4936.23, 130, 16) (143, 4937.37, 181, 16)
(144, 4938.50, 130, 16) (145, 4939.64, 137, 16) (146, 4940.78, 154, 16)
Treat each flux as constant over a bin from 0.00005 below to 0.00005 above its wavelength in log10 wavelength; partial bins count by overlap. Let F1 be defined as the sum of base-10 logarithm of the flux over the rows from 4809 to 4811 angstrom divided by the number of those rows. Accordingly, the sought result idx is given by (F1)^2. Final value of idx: 4.87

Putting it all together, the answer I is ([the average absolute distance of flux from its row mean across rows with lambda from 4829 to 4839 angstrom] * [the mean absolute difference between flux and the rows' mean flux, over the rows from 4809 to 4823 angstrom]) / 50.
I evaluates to 2.1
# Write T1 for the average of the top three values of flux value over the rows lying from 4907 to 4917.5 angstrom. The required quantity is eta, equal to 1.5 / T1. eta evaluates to 0.0087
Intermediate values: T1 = 173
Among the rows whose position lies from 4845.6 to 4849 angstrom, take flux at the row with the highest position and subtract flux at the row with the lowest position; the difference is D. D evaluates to 0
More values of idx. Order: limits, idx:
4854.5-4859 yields 4.50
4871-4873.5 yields 4.57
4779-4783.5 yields 4.63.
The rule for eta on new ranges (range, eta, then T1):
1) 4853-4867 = 0.0100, 149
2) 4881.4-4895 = 0.0091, 164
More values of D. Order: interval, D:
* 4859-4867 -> 28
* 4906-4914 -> 23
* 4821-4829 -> 1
